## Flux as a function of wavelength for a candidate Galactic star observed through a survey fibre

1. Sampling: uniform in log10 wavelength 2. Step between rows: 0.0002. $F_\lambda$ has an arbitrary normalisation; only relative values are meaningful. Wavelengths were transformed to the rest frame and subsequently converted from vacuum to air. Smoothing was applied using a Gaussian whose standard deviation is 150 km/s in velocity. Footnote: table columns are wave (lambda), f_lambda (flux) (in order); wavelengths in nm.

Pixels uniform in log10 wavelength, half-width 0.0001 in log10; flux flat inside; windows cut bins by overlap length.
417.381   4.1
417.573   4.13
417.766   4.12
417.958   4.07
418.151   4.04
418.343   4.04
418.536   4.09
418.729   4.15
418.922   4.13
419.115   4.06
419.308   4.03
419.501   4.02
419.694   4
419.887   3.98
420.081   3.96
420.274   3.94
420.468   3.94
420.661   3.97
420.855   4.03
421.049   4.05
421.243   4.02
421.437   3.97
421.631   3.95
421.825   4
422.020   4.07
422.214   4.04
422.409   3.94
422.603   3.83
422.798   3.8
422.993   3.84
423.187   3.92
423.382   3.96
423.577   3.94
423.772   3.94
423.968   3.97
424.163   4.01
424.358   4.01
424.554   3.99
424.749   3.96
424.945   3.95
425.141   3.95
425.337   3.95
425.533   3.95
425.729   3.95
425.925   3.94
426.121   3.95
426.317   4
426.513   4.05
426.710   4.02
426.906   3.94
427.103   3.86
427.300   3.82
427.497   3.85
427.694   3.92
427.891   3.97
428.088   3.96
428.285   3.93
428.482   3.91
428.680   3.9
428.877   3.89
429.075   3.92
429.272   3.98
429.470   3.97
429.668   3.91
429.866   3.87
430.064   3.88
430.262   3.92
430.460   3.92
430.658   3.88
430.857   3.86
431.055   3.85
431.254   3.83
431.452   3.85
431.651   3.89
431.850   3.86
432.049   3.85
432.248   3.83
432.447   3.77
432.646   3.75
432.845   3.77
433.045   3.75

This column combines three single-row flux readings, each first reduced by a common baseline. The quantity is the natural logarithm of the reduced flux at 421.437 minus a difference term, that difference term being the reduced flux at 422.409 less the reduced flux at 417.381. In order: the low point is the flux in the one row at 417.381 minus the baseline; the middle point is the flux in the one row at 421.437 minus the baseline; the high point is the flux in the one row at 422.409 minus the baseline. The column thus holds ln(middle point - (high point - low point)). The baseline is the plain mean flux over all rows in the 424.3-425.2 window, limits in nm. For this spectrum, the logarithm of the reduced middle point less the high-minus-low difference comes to -1.8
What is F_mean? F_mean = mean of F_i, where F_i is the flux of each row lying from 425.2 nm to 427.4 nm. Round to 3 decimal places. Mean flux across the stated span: 3.948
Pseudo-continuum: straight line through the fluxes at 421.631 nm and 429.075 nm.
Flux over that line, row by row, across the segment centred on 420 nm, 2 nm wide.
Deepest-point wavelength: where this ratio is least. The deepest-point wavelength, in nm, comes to 420.274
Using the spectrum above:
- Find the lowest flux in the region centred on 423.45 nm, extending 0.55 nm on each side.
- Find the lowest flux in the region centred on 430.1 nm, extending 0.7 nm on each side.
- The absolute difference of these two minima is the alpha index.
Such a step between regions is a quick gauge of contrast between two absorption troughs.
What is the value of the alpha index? 0.03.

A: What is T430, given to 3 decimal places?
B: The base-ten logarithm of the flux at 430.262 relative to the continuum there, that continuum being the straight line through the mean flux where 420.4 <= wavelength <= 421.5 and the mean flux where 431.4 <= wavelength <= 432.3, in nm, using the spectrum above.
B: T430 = 0.005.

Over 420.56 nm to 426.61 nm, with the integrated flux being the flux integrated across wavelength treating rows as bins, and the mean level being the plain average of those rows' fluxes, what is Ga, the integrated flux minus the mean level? 20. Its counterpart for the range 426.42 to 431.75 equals 17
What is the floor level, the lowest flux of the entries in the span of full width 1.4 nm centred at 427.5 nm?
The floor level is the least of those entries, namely 3.82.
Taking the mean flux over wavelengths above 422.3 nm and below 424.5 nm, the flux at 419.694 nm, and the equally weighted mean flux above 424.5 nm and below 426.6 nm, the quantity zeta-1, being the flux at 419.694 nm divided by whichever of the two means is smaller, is 1.02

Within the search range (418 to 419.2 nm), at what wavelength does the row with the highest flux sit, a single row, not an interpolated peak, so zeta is 418.729 nm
